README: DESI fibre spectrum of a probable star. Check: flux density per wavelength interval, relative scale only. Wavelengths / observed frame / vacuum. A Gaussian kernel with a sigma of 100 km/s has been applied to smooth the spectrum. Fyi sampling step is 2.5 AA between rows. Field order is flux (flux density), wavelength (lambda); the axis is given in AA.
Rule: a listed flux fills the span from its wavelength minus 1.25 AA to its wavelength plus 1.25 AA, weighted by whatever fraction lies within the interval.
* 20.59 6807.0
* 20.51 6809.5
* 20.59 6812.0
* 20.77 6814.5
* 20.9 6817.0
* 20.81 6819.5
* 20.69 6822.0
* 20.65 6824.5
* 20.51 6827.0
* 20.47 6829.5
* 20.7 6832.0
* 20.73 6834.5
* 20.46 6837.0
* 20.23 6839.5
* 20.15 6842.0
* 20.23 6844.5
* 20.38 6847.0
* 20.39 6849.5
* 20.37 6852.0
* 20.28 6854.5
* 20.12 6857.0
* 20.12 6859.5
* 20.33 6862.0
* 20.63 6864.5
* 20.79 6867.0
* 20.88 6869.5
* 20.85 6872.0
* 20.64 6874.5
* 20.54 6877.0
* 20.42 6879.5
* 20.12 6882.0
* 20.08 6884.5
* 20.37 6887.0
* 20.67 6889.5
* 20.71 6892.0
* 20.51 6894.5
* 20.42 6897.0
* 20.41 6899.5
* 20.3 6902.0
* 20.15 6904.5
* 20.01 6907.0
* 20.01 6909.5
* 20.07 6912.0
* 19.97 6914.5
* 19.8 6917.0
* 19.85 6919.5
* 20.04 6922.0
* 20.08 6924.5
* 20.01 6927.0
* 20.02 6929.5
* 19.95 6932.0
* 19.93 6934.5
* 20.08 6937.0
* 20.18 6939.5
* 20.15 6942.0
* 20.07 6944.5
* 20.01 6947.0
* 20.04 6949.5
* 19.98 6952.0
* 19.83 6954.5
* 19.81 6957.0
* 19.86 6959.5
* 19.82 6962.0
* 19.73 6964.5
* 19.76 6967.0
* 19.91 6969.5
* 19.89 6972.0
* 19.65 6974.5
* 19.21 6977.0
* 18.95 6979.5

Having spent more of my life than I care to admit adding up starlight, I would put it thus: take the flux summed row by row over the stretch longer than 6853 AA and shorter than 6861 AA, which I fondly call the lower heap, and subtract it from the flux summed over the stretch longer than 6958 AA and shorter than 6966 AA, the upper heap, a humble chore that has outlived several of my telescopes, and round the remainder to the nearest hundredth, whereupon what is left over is -1.11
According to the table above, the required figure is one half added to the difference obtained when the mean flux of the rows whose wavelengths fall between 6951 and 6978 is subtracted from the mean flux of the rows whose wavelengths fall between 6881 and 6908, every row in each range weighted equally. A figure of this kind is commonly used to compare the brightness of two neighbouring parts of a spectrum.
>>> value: 1.07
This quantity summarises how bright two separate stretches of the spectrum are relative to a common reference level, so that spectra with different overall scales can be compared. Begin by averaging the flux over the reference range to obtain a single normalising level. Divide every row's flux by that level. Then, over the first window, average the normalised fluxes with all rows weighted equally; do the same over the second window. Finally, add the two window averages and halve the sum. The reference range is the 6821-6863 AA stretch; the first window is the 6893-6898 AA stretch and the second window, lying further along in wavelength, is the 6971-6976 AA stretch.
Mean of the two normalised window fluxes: 0.99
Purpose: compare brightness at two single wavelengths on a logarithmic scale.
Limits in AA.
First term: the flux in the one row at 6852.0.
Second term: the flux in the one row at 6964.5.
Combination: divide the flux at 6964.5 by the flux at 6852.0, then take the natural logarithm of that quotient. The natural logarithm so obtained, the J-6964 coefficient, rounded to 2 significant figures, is -0.032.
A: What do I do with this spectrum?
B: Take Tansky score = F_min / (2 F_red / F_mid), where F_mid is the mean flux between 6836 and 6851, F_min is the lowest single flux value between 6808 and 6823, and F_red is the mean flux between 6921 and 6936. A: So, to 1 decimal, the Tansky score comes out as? 10.4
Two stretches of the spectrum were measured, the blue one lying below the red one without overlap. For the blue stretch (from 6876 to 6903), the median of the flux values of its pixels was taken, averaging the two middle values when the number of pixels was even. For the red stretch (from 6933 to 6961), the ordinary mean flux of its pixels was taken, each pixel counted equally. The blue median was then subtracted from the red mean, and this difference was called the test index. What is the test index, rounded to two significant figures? -0.43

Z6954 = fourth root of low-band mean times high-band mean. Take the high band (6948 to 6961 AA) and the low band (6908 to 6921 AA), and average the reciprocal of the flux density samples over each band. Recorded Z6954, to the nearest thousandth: 0.224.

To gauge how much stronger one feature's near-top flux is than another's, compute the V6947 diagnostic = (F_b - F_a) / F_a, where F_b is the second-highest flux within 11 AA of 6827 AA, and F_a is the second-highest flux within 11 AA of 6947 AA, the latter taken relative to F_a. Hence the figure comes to 0.033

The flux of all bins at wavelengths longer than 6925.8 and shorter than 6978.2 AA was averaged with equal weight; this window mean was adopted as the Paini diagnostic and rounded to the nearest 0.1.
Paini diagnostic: 19.9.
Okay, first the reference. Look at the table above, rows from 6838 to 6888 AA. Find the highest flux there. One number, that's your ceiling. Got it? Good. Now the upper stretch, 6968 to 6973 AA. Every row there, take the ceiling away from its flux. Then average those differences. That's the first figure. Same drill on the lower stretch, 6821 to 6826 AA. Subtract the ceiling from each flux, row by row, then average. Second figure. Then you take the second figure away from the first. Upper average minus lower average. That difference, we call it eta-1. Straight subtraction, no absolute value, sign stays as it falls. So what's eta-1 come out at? -0.77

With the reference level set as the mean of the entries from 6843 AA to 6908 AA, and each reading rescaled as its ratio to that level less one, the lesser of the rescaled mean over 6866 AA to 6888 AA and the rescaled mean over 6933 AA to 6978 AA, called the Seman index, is -0.026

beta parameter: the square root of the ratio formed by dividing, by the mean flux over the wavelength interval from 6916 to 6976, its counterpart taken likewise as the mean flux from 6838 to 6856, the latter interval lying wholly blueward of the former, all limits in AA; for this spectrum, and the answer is 1.01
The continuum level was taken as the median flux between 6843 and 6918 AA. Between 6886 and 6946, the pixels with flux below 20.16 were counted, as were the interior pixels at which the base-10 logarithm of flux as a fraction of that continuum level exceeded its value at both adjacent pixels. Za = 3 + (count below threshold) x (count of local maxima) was 83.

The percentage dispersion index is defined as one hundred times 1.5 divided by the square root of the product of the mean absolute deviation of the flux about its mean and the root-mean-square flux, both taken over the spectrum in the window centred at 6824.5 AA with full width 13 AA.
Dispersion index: 100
